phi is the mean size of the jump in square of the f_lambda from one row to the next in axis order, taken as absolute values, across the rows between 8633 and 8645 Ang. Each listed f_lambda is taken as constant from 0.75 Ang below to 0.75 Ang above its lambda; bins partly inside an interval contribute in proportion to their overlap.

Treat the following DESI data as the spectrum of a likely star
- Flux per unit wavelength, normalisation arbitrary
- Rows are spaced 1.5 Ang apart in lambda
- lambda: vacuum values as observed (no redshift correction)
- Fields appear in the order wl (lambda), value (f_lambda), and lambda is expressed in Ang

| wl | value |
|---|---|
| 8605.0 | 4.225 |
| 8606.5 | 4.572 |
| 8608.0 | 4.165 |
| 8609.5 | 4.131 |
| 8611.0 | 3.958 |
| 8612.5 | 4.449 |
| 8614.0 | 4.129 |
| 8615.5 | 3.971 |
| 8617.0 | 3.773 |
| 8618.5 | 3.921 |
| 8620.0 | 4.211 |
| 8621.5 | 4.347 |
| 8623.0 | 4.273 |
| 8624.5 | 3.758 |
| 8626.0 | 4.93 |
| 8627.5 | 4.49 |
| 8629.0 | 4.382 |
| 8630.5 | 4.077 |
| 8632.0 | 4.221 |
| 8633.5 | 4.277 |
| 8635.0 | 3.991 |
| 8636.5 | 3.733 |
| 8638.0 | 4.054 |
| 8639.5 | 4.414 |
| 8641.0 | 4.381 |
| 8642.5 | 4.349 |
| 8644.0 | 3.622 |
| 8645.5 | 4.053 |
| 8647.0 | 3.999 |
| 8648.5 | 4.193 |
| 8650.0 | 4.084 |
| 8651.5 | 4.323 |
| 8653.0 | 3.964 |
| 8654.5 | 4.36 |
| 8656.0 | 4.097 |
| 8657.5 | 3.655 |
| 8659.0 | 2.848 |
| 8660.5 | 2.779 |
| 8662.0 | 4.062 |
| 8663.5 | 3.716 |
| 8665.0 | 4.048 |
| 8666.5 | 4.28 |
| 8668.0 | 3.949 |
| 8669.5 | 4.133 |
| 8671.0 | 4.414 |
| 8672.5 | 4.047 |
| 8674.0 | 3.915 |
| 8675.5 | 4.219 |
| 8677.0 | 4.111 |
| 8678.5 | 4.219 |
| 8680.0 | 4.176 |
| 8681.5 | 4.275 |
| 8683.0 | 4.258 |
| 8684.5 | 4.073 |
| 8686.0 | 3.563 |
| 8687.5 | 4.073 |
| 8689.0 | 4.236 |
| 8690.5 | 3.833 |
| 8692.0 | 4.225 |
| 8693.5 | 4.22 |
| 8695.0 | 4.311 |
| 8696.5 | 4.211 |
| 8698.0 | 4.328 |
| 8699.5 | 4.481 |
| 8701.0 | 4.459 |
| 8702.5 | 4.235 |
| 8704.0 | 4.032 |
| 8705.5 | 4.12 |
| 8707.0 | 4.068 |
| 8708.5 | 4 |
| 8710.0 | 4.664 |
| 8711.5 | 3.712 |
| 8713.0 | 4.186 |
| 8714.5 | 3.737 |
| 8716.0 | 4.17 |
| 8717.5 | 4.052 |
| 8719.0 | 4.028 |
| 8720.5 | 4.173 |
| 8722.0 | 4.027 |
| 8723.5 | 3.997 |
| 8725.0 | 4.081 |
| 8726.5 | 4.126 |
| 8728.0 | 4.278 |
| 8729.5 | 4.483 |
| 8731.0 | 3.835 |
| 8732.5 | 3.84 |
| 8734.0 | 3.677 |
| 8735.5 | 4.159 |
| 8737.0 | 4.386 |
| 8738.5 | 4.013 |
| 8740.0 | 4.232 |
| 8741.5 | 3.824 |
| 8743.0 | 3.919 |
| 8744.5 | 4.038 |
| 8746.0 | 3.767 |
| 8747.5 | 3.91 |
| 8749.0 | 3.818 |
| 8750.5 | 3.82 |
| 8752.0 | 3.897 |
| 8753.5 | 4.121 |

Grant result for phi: 2.3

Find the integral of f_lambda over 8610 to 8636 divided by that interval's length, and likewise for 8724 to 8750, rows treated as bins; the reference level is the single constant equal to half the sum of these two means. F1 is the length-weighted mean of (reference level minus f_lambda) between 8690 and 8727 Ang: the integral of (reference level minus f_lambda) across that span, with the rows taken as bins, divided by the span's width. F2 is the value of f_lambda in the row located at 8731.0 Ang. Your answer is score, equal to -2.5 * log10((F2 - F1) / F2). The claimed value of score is -0.011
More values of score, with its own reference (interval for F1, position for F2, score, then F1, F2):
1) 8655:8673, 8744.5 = 0.072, 0.26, 4.038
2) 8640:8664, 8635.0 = 0.052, 0.19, 3.991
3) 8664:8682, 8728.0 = -0.010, -0.04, 4.278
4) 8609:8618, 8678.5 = 0.010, 0.04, 4.219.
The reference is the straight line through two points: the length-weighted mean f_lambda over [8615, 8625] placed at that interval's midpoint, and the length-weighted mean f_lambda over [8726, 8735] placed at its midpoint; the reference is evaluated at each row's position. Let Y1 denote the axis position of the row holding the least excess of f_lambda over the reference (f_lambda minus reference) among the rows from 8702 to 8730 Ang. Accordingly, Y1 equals 8711.5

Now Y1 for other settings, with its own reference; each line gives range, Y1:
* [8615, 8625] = 8624.5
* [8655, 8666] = 8660.5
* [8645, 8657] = 8653.0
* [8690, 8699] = 8690.5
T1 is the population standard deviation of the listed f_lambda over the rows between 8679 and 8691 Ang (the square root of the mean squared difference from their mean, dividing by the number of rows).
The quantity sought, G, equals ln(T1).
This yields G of -1.46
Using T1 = 0.23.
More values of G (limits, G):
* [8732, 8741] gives -1.43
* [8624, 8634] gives -1.09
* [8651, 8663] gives -0.54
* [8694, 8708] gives -1.89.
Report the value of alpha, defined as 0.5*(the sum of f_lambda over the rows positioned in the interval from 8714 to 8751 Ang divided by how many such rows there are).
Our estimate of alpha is 2.01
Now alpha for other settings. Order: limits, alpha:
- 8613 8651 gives 2.07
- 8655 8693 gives 1.98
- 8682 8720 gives 2.07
